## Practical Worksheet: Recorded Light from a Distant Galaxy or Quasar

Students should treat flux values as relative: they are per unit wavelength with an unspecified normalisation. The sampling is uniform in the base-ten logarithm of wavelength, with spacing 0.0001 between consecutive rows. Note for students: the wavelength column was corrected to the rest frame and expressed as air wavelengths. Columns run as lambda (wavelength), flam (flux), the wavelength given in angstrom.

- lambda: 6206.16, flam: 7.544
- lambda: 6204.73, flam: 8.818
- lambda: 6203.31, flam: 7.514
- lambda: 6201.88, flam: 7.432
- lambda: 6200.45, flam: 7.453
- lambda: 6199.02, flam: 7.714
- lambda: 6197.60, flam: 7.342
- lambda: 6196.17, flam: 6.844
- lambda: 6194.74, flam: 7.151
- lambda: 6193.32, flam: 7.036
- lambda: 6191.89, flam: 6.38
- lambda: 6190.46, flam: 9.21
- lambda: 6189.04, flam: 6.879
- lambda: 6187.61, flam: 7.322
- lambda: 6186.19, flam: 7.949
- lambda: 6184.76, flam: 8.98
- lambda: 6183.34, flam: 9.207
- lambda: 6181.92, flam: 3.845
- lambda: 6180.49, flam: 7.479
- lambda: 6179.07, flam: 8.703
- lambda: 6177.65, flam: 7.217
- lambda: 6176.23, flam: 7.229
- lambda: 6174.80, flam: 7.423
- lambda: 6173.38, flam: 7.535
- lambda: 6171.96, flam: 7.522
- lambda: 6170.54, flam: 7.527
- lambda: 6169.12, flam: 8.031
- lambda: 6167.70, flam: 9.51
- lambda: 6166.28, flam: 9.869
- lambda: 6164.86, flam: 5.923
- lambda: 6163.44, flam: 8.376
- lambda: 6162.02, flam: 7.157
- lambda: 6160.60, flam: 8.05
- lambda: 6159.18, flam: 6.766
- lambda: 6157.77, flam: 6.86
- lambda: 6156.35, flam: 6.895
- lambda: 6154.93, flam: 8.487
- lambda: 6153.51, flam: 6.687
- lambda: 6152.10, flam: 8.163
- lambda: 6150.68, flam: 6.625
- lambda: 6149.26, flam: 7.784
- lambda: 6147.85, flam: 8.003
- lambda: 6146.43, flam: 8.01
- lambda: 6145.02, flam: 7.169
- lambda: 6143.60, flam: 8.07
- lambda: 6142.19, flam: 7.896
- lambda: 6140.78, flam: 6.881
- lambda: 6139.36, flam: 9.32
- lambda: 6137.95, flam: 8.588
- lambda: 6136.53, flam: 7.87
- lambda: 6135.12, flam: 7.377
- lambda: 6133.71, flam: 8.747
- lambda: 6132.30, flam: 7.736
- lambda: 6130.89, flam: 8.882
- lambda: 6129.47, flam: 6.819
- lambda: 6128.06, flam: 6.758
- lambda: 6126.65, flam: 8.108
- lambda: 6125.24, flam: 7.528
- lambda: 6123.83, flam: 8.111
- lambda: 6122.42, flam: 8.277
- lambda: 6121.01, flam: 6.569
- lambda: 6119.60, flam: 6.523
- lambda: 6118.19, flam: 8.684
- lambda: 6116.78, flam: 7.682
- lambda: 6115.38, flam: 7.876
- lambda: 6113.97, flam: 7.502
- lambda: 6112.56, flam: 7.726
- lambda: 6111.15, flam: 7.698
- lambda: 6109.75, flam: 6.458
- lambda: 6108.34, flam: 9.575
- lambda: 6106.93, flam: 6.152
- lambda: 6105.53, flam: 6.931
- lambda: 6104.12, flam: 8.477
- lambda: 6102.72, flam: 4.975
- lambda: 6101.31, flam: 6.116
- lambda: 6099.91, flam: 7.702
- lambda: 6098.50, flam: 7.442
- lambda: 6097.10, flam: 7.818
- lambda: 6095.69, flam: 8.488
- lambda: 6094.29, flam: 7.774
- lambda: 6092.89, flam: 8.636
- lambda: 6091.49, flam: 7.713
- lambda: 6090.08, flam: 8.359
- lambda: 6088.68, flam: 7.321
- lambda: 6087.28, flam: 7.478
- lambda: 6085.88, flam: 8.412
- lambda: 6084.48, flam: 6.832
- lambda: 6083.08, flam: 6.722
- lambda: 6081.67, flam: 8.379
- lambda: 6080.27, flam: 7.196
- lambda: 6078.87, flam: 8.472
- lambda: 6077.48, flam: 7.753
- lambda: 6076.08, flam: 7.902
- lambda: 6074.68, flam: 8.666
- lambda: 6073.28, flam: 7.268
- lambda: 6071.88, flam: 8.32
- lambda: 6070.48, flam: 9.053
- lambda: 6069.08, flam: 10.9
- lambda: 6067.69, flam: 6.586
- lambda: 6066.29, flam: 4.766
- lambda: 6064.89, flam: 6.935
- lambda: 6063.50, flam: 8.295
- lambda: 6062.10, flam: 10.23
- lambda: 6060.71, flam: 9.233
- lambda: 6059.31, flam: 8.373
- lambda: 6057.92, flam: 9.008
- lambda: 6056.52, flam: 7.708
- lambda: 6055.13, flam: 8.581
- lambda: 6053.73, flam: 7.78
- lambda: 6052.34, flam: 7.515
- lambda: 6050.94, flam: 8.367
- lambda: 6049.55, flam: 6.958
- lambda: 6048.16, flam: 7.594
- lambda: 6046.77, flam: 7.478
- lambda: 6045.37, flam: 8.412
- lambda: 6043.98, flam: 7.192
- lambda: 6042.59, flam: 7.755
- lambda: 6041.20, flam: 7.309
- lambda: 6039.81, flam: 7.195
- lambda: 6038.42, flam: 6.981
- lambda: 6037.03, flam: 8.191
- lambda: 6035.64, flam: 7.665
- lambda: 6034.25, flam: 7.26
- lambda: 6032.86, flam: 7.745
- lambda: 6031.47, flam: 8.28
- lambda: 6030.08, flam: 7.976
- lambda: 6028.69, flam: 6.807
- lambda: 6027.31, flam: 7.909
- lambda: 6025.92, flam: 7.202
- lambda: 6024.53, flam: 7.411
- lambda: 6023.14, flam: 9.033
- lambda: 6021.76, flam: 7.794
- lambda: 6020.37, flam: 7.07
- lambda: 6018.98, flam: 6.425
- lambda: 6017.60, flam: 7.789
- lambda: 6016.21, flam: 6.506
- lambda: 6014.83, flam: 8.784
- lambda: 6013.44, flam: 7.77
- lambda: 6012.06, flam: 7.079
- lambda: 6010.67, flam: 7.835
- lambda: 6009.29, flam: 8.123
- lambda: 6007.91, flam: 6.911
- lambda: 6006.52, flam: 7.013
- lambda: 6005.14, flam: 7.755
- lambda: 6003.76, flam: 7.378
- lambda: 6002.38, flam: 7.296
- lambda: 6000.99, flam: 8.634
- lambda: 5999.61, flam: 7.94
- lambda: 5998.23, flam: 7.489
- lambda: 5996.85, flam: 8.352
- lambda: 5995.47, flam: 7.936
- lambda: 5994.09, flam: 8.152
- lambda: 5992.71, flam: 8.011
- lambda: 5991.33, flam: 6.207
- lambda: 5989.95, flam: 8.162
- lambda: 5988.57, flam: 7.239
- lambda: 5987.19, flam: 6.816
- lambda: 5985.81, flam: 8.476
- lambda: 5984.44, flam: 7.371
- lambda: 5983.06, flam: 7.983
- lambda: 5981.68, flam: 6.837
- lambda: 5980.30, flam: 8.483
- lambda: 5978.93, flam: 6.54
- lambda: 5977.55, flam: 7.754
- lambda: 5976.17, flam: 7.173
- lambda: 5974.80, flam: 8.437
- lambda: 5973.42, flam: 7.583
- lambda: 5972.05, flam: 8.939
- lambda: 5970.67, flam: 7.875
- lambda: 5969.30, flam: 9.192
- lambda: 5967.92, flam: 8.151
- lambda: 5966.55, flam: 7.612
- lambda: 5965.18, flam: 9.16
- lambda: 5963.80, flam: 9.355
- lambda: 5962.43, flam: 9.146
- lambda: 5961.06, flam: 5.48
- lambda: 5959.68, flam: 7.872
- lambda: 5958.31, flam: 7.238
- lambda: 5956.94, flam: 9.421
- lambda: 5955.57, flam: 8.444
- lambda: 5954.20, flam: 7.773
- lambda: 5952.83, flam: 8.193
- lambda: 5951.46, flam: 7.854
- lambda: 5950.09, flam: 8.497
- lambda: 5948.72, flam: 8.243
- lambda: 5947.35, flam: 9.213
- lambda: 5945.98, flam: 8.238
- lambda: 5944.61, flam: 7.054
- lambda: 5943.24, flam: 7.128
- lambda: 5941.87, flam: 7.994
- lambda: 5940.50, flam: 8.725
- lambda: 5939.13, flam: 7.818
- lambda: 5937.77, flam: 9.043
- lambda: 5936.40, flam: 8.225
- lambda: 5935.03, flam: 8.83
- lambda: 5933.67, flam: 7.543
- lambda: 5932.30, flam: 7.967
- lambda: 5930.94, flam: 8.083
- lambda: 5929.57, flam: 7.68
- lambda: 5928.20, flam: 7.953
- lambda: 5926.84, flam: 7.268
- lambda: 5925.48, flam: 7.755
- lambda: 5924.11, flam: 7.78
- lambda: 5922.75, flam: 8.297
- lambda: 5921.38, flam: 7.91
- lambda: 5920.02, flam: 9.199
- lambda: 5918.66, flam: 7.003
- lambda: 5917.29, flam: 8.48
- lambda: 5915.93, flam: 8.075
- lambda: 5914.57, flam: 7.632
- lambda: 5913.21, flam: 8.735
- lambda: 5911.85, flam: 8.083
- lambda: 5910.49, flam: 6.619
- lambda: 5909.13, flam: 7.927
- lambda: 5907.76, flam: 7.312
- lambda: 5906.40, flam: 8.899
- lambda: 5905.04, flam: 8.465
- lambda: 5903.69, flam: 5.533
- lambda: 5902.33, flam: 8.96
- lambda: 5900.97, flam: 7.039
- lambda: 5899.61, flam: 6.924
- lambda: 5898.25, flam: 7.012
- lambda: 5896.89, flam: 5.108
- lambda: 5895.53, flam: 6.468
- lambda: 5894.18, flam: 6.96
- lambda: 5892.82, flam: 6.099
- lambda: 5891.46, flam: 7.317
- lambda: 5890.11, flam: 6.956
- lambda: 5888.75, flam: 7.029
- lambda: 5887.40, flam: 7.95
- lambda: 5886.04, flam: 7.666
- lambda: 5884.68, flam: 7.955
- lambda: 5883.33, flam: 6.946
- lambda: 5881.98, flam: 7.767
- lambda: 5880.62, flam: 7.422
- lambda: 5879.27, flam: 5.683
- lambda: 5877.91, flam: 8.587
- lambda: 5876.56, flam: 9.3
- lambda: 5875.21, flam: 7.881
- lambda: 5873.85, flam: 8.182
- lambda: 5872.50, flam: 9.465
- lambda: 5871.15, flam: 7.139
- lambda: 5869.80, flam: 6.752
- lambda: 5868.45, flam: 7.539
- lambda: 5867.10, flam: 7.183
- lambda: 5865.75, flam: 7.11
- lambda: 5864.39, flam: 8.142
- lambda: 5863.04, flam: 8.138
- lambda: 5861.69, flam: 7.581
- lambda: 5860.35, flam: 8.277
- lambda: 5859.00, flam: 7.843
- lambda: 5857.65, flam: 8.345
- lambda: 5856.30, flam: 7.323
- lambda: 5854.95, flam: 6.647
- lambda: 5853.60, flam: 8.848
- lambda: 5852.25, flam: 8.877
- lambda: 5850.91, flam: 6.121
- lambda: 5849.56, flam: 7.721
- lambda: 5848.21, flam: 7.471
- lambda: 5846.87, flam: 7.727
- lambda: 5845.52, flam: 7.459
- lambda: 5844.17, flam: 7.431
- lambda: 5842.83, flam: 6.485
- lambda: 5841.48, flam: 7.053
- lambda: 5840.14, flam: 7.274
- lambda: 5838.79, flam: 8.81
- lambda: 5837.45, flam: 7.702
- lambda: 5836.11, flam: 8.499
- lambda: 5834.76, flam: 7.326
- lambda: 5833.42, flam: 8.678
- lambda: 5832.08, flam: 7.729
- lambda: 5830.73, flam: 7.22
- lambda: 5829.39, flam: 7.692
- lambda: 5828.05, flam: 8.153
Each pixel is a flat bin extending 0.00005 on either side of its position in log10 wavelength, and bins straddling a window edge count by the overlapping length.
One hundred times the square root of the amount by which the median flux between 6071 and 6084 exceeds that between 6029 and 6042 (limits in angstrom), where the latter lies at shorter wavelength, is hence 49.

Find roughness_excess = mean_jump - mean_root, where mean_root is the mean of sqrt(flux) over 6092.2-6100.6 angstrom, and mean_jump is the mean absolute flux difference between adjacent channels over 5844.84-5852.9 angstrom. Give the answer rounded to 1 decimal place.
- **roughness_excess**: -1.8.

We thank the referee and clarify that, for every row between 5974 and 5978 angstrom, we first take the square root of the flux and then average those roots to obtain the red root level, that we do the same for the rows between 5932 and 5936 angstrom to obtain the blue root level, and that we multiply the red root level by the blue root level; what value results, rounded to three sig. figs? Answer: 7.94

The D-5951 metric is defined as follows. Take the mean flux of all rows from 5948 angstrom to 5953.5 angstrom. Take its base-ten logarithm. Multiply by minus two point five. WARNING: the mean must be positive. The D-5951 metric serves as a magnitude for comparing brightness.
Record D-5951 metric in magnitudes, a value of -2.28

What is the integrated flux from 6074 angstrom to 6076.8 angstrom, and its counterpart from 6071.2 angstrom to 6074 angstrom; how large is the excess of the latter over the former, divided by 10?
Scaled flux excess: -0.14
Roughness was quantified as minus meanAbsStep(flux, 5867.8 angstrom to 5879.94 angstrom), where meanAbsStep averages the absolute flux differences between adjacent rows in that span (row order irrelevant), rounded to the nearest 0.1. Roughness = -1.3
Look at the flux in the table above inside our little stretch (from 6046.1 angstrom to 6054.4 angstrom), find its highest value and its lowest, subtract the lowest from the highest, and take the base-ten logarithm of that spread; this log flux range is 0.15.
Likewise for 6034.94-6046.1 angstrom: 0.16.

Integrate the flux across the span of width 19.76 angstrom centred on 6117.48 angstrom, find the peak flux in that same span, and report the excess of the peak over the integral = -143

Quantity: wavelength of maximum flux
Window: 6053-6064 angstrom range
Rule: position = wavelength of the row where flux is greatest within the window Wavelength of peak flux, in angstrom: 6062.10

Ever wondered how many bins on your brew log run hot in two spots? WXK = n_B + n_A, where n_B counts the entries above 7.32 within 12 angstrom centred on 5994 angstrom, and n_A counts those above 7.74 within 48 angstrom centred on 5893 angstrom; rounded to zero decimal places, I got 22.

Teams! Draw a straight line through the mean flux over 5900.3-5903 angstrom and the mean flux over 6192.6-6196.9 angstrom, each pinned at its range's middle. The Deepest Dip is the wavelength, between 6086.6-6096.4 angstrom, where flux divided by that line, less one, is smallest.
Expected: 6088.68 angstrom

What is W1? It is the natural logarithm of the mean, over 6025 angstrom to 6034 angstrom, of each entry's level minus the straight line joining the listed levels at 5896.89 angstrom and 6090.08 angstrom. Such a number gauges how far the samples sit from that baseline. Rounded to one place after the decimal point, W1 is -1.2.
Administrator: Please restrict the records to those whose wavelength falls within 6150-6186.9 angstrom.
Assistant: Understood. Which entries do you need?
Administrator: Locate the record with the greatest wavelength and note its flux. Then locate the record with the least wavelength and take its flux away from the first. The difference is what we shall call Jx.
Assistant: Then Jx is 1.3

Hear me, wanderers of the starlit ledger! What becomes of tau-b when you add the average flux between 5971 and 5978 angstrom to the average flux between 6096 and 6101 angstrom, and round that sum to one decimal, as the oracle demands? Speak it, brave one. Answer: 15.6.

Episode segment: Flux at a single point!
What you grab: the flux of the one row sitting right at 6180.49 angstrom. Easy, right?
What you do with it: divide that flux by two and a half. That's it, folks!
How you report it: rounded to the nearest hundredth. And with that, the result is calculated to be 2.99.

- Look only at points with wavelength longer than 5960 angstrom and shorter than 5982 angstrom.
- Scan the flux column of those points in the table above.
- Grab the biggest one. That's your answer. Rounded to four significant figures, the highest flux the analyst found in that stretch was 9.355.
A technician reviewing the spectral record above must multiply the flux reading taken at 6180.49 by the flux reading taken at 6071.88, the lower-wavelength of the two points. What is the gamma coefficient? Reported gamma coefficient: 62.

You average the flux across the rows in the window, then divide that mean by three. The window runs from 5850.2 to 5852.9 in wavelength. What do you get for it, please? 2.50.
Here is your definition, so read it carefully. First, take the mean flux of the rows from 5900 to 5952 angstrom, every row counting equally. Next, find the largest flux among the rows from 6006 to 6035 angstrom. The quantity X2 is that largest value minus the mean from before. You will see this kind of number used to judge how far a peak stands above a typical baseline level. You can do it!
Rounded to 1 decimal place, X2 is 1.1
